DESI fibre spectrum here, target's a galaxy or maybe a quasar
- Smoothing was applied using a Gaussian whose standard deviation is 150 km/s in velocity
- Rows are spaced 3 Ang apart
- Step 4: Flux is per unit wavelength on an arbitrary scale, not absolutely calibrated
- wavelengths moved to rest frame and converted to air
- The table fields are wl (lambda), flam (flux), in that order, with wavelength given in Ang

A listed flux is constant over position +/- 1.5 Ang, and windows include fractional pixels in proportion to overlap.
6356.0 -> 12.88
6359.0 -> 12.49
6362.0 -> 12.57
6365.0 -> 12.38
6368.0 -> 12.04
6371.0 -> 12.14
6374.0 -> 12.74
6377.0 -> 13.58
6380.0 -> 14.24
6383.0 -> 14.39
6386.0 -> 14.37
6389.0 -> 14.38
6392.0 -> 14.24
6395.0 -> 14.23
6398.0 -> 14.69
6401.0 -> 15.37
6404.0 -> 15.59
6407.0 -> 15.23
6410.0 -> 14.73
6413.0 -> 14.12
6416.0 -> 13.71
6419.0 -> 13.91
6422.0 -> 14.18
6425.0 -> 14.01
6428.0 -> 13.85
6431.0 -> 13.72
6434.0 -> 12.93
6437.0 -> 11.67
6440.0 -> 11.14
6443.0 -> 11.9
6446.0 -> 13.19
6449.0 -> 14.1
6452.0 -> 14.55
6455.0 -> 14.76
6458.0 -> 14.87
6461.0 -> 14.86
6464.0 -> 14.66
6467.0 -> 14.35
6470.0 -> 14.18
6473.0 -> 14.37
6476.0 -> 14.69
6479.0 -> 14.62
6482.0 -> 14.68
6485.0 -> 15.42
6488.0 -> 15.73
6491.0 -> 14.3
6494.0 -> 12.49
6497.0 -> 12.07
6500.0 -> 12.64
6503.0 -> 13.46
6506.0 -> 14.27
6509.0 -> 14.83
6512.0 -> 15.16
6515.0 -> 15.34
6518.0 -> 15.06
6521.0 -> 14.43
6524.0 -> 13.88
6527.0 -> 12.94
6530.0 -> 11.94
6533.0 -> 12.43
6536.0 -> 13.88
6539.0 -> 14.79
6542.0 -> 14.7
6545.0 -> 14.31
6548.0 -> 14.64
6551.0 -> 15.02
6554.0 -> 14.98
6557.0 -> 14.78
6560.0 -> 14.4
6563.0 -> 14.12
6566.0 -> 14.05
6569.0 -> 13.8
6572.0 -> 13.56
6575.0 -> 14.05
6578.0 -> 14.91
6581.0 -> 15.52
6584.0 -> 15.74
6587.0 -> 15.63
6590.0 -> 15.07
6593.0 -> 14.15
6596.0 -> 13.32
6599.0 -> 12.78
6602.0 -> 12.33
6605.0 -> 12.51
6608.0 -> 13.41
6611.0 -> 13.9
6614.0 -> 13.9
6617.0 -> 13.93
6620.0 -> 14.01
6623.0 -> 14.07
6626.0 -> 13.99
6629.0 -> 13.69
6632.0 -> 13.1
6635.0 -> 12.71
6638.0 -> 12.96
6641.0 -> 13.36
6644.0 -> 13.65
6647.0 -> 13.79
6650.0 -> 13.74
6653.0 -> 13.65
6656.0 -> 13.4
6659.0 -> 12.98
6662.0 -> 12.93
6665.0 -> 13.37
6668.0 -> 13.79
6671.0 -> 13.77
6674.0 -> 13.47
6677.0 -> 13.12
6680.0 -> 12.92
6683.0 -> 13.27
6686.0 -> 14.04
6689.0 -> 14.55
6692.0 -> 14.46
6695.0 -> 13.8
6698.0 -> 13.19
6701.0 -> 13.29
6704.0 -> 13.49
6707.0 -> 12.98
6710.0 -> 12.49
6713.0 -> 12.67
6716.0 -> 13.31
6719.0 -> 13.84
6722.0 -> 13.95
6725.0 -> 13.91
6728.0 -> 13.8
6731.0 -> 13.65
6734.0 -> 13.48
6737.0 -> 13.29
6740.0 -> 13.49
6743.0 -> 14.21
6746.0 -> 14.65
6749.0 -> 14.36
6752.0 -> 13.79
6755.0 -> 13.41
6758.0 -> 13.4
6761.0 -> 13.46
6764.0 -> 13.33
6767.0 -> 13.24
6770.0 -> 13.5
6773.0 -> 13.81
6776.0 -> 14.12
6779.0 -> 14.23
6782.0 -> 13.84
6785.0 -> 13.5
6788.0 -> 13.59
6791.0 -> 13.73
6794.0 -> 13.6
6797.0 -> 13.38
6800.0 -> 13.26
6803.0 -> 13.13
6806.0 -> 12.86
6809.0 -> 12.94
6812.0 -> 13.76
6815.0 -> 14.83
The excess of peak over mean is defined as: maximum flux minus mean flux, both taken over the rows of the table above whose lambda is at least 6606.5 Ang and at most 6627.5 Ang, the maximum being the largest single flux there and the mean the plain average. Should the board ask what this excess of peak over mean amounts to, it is 0.2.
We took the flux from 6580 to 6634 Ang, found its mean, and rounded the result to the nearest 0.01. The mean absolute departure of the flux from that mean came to 0.73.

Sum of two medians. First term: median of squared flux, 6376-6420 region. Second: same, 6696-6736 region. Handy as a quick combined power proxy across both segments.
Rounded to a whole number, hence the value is 388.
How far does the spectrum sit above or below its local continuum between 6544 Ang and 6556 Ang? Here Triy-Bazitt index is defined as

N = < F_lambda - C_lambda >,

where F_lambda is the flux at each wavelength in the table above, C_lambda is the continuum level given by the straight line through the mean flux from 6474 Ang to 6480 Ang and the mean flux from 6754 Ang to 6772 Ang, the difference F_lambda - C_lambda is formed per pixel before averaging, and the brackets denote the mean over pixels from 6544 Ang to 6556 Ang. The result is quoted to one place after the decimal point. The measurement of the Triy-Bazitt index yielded 0.4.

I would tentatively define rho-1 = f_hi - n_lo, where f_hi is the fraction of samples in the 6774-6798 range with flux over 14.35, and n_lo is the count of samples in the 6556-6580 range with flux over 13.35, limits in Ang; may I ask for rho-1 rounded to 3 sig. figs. -8.00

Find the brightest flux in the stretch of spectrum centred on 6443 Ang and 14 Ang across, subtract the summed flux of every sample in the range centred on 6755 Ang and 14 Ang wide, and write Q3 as -54.3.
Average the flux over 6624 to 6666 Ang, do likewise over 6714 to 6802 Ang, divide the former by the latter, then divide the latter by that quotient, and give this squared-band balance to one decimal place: 14.0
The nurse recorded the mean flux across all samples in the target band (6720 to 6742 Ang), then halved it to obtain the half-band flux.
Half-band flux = 6.83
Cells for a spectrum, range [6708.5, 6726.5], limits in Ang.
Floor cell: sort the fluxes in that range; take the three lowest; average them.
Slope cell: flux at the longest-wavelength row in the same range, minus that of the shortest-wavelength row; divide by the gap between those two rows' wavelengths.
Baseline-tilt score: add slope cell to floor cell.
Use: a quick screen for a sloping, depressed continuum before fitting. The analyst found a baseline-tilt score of 12.9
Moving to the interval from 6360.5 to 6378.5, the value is 12.3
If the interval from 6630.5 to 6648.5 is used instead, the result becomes 13.0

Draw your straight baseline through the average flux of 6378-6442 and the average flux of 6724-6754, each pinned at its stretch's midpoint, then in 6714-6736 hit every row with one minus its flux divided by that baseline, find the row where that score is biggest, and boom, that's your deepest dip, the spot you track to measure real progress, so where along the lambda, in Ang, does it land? 6716.0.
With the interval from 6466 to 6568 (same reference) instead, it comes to 6530.0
